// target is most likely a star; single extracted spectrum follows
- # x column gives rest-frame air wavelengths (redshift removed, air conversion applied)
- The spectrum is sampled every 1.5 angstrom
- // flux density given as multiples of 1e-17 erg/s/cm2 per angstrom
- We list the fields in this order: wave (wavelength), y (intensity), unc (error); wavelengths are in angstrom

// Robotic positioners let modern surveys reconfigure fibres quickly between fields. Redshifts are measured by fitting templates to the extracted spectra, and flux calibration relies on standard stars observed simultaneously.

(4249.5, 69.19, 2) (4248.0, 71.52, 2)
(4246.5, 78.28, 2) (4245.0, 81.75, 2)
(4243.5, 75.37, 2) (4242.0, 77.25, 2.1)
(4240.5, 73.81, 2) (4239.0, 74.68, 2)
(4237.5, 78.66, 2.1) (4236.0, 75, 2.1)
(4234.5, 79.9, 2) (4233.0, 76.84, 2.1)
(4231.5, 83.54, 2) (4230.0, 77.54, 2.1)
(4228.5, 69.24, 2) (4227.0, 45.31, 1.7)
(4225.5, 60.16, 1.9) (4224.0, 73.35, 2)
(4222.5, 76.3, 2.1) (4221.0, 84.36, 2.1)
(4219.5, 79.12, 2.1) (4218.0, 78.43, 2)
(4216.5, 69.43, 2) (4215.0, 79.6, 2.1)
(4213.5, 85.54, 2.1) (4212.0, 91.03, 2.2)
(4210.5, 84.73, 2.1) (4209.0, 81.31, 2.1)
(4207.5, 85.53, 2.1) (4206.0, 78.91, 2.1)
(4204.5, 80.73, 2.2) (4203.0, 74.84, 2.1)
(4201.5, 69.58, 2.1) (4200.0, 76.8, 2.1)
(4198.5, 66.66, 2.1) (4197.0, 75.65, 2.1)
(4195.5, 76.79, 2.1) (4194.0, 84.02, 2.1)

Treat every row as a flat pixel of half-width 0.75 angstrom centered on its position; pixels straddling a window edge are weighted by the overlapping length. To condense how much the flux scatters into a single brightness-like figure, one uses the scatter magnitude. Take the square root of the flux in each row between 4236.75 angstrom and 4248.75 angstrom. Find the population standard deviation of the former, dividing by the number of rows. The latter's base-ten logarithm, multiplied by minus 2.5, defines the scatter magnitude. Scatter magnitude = 1.9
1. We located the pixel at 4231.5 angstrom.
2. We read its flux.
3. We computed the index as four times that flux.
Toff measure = 334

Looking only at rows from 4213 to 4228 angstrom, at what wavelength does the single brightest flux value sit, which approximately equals 4213.5 angstrom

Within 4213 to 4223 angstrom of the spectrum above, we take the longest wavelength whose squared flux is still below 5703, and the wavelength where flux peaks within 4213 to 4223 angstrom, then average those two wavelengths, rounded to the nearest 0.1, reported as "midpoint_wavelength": 4215.0 angstrom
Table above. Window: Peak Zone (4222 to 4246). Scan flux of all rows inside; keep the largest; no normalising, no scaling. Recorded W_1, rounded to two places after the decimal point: 83.54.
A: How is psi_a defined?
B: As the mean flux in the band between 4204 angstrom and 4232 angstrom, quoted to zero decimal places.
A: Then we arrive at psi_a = 77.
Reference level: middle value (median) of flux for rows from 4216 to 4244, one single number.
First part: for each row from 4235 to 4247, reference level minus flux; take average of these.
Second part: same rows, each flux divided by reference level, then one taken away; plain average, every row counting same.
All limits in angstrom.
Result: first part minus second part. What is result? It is -0.6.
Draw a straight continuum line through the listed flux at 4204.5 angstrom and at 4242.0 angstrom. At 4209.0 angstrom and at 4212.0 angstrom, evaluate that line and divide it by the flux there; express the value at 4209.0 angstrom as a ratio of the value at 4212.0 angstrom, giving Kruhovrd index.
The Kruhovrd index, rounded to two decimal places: 1.12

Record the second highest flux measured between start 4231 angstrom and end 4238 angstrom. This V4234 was 79.9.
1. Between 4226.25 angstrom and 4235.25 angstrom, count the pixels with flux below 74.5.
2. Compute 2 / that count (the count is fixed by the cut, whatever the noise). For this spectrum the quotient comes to 1.00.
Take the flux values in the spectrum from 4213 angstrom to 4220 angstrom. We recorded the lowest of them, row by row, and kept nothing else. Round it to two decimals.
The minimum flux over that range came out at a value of 69.43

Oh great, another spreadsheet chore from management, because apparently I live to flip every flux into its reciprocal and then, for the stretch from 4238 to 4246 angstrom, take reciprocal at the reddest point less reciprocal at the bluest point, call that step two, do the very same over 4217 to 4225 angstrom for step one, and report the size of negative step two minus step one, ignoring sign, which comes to 0.0003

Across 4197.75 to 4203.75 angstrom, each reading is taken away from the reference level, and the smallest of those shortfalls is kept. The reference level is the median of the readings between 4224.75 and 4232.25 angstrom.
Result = -7.6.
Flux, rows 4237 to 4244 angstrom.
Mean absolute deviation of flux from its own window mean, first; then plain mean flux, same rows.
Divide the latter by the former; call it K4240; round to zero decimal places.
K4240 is 47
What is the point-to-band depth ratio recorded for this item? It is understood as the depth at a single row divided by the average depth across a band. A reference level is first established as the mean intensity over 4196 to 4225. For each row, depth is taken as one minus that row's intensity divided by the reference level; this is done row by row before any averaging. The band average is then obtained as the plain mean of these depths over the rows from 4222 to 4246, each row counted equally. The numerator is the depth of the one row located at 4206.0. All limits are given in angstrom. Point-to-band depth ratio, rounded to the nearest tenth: -0.1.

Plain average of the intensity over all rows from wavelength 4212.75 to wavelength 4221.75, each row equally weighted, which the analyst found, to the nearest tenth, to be 79.4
